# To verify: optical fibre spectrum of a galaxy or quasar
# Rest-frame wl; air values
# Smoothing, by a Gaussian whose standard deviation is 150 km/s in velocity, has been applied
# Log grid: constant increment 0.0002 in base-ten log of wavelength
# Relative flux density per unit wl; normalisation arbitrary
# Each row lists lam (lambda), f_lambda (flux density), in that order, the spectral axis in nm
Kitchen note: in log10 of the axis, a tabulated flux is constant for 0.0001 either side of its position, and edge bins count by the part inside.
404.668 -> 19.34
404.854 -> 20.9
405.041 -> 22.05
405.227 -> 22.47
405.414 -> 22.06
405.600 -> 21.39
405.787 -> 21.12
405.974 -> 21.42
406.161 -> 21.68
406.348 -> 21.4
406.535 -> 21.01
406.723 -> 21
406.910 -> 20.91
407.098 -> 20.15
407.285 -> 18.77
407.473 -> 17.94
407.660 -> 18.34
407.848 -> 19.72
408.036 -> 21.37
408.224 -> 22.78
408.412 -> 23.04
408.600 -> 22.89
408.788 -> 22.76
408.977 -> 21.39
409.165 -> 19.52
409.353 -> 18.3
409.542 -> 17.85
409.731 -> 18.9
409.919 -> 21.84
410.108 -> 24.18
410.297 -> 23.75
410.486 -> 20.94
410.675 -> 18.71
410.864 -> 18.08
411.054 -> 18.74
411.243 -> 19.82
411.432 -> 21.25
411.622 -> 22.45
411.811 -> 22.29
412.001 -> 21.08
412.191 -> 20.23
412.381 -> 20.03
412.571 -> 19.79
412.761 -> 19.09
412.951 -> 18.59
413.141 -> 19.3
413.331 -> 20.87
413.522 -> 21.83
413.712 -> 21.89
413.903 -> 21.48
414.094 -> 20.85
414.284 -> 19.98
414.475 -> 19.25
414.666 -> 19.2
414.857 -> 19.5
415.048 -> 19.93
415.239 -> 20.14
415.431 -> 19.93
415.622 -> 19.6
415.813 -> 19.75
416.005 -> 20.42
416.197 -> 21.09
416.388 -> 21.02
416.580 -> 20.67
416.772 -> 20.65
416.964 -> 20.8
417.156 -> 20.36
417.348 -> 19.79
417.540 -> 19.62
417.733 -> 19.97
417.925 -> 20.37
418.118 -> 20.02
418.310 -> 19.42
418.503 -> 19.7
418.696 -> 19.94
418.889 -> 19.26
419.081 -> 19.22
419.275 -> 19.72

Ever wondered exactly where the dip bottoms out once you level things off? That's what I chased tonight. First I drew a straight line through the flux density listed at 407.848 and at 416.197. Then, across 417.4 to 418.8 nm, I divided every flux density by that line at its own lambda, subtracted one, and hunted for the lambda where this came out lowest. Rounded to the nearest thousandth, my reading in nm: 418.310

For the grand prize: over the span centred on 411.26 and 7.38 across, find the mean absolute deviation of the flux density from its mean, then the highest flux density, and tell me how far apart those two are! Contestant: 22.7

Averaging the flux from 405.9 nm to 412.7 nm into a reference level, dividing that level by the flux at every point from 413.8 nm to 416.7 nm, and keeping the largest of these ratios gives 1.08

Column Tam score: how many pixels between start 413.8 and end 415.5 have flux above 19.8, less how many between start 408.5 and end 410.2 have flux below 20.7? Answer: 2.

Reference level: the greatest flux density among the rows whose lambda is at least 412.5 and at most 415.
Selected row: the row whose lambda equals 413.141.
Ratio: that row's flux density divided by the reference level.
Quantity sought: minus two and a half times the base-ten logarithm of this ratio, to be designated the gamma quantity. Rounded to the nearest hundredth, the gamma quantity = 0.14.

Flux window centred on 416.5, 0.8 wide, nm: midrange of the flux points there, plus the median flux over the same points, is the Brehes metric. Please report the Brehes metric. 41.7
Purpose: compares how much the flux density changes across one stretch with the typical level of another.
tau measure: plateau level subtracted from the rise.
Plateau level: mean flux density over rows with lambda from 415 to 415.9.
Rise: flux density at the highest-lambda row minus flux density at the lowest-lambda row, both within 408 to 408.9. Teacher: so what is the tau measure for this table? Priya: -18.5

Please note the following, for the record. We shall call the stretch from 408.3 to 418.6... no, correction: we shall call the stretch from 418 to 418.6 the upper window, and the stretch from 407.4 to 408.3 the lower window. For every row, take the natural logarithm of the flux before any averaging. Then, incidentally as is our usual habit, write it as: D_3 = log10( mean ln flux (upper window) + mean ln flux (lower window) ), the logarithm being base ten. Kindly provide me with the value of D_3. 0.776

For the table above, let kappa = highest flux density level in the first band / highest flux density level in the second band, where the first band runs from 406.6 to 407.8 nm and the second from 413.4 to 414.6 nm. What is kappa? 0.96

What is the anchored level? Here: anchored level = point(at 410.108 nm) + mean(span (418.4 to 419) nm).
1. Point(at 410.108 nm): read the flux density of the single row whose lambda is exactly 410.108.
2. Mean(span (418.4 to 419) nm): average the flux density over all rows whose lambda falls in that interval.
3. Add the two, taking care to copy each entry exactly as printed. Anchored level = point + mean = 43.8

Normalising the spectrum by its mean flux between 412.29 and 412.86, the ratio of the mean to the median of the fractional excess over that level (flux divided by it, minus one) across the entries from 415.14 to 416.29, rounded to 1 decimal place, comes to 1.3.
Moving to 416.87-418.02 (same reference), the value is 1.0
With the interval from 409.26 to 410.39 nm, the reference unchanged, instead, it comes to 1.6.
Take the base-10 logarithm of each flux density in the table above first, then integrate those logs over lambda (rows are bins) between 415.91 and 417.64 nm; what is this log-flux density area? 2.27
